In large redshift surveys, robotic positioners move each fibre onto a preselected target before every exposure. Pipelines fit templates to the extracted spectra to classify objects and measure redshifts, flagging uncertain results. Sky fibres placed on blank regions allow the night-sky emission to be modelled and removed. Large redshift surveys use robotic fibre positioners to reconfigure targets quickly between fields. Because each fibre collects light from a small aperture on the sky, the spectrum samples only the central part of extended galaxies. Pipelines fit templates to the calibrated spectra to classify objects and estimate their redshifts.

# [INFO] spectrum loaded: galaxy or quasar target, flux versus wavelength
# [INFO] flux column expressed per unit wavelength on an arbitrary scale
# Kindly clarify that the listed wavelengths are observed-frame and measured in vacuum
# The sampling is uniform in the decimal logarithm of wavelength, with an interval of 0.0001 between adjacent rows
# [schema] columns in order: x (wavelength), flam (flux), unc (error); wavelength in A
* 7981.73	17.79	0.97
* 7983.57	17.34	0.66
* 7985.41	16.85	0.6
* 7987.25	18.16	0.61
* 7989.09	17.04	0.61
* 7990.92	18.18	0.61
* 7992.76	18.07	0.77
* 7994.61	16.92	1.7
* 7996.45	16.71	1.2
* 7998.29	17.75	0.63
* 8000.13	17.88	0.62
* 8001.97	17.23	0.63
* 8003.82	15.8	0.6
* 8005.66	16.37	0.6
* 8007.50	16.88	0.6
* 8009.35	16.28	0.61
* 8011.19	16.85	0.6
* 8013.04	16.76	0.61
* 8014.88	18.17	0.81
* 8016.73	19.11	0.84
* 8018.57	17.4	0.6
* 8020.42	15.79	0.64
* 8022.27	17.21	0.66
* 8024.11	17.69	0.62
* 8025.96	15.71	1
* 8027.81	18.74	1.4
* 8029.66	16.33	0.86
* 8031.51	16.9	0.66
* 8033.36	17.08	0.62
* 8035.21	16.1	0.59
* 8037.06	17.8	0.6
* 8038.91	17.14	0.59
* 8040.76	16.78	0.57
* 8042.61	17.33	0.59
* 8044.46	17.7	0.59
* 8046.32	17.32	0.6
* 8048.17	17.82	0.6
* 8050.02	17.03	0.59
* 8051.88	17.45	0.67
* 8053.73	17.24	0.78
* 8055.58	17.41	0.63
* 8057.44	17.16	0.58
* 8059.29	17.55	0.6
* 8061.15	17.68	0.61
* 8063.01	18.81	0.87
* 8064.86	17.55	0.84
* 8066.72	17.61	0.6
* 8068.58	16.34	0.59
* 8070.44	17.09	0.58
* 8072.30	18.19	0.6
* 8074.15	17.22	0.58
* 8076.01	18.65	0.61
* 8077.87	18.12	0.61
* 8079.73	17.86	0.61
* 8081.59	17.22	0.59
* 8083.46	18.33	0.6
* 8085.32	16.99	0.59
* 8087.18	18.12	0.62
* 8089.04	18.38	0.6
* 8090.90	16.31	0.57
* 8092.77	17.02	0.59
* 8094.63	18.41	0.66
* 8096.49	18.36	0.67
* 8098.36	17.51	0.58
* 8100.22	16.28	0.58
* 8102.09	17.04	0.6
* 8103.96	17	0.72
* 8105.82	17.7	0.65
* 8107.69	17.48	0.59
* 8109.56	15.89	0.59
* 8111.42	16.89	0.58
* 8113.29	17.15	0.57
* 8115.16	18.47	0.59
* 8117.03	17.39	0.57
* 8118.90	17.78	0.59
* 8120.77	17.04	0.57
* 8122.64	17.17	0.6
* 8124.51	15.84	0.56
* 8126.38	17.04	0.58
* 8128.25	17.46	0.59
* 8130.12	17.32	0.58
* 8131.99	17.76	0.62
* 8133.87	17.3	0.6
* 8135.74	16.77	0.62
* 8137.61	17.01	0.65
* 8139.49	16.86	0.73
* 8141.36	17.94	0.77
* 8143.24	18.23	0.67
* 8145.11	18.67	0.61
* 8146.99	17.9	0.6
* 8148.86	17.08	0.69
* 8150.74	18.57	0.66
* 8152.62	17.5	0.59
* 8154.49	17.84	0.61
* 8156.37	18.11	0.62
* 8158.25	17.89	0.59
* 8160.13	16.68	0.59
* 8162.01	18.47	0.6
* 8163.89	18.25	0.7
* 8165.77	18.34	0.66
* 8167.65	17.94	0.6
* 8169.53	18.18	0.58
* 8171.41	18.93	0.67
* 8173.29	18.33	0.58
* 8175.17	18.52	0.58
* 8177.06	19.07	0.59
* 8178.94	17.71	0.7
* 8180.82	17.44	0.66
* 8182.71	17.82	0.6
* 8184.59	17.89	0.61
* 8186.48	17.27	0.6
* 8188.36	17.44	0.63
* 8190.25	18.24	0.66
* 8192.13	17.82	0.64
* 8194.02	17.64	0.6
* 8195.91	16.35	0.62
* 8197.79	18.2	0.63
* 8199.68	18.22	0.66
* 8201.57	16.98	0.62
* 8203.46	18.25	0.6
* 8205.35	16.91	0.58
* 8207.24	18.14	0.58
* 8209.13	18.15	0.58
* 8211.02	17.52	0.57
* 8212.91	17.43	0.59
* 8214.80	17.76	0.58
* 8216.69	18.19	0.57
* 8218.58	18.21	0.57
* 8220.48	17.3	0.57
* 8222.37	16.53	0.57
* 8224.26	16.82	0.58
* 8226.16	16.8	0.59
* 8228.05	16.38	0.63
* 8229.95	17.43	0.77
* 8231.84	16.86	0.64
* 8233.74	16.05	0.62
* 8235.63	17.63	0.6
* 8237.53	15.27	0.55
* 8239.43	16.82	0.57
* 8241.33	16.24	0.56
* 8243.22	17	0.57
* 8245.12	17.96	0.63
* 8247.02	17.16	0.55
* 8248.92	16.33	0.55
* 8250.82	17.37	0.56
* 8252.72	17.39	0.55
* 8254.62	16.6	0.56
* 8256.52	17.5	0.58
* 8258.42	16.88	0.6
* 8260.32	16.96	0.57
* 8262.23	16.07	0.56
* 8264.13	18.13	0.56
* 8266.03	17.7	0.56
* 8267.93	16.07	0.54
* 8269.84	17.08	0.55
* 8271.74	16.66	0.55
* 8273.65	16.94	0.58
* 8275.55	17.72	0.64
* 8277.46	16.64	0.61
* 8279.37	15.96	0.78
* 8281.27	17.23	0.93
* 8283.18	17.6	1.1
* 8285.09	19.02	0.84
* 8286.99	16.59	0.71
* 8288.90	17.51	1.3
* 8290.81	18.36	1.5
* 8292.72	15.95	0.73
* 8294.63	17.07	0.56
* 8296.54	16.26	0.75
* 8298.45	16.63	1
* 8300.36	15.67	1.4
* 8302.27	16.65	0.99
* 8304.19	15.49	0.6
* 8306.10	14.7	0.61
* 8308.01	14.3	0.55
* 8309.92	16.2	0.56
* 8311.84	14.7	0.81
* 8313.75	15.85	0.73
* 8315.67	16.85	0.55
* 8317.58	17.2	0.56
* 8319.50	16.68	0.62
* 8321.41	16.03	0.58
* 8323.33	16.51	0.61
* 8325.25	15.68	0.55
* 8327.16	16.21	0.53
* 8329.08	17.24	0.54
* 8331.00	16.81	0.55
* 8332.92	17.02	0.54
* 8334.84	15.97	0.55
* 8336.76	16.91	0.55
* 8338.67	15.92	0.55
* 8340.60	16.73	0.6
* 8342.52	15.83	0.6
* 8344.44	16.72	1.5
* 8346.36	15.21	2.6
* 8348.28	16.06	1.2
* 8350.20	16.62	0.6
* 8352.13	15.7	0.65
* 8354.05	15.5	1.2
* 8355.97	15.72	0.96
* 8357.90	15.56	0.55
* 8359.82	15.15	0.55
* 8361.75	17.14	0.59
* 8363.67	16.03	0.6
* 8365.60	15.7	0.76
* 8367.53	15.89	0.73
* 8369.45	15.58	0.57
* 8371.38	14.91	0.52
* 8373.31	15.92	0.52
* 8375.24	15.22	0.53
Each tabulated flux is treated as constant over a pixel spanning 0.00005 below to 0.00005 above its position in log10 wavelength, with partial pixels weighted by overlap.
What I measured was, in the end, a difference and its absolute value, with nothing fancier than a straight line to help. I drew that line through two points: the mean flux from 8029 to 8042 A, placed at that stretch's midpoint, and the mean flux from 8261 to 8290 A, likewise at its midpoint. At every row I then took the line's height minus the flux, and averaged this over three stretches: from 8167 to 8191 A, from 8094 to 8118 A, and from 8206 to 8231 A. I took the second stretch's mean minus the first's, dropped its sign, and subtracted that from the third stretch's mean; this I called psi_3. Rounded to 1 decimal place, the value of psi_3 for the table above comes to -1.0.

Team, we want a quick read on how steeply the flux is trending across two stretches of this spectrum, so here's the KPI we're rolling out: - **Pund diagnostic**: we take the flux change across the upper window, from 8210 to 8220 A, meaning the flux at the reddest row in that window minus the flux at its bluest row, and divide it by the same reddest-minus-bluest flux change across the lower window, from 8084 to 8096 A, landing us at 0.5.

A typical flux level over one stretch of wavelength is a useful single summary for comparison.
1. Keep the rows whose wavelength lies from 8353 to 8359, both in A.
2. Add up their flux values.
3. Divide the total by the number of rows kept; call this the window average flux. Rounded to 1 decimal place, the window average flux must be 15.6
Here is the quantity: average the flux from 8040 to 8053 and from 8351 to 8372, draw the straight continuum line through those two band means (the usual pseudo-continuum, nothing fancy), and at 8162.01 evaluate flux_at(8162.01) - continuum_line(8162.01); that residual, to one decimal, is 1.7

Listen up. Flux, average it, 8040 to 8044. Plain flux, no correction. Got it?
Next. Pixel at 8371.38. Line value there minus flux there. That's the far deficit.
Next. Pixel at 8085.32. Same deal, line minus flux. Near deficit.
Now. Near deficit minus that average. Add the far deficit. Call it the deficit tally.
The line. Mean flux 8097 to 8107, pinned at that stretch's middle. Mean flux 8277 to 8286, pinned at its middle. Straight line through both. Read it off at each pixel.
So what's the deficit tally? -14.5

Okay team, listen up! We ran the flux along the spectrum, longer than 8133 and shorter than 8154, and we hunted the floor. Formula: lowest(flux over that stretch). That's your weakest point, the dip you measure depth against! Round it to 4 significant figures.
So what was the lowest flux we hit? 16.77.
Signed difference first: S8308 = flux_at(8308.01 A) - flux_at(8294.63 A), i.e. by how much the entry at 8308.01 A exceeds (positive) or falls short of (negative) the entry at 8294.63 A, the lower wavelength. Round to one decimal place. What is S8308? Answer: -2.8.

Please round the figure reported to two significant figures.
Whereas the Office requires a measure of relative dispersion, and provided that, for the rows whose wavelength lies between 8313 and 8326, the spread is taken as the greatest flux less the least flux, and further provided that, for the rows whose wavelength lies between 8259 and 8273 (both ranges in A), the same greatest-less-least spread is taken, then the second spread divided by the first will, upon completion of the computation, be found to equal 1.4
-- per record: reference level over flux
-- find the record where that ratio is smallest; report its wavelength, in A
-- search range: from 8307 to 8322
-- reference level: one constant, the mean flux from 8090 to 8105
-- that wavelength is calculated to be 8317.58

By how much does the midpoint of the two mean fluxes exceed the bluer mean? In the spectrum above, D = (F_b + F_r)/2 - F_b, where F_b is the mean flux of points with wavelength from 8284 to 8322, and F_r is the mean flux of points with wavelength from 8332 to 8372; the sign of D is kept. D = -0.20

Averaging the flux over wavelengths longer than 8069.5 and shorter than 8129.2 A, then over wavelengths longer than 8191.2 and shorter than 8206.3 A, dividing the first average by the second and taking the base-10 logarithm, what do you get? -0.003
